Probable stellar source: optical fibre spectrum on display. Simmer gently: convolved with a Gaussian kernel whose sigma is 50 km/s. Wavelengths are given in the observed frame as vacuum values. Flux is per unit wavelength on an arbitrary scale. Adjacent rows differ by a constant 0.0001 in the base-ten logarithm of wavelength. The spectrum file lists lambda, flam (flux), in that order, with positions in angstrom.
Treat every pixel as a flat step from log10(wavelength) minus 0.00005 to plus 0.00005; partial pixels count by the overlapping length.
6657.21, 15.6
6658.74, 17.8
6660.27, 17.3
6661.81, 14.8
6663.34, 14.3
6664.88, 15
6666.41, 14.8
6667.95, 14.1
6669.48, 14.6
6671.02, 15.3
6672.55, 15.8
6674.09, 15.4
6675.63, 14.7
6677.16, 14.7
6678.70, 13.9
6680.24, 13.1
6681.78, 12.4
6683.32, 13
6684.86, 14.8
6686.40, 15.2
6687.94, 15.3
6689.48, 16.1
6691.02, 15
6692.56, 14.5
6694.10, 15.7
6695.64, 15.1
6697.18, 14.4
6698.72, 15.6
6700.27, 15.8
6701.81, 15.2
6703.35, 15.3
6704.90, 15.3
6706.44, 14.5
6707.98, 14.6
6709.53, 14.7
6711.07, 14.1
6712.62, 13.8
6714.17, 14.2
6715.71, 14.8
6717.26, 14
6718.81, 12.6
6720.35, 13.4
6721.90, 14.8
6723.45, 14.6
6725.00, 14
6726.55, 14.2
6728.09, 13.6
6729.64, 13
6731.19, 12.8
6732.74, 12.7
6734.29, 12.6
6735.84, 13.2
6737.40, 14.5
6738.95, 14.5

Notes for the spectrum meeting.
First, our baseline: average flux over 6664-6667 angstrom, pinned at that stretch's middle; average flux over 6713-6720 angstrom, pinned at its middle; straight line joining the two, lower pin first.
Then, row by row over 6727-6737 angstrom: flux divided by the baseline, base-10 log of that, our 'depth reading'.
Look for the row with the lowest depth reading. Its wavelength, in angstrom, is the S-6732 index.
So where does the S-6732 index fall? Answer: 6734.29 angstrom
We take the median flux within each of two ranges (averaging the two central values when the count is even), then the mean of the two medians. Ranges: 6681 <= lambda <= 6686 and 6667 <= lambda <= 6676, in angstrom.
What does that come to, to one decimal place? 14.0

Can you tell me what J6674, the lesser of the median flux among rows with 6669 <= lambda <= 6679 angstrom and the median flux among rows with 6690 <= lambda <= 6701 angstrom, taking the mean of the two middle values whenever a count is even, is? 14.7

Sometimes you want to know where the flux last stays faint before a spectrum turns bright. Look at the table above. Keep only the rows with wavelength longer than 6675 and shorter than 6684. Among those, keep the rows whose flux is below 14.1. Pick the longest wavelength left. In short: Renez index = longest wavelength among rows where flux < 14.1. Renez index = 6683.32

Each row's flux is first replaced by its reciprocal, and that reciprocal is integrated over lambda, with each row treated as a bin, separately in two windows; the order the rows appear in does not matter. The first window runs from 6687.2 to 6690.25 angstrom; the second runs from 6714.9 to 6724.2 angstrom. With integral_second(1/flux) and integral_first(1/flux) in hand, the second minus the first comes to 0.47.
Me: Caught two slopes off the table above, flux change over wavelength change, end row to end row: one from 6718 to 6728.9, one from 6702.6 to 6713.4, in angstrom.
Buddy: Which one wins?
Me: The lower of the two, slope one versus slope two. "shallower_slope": -0.16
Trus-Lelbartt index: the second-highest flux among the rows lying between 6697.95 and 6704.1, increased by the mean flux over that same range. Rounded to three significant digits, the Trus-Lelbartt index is 31.1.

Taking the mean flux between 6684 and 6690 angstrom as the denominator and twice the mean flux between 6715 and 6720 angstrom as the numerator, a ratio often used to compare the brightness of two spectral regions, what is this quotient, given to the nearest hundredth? 1.80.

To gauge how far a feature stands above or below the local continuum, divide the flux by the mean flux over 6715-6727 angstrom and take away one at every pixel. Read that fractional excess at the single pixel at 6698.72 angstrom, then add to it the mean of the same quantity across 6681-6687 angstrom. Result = 0.10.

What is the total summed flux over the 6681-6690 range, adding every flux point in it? 86.8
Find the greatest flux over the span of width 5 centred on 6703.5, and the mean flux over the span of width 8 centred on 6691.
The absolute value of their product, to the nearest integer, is 234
